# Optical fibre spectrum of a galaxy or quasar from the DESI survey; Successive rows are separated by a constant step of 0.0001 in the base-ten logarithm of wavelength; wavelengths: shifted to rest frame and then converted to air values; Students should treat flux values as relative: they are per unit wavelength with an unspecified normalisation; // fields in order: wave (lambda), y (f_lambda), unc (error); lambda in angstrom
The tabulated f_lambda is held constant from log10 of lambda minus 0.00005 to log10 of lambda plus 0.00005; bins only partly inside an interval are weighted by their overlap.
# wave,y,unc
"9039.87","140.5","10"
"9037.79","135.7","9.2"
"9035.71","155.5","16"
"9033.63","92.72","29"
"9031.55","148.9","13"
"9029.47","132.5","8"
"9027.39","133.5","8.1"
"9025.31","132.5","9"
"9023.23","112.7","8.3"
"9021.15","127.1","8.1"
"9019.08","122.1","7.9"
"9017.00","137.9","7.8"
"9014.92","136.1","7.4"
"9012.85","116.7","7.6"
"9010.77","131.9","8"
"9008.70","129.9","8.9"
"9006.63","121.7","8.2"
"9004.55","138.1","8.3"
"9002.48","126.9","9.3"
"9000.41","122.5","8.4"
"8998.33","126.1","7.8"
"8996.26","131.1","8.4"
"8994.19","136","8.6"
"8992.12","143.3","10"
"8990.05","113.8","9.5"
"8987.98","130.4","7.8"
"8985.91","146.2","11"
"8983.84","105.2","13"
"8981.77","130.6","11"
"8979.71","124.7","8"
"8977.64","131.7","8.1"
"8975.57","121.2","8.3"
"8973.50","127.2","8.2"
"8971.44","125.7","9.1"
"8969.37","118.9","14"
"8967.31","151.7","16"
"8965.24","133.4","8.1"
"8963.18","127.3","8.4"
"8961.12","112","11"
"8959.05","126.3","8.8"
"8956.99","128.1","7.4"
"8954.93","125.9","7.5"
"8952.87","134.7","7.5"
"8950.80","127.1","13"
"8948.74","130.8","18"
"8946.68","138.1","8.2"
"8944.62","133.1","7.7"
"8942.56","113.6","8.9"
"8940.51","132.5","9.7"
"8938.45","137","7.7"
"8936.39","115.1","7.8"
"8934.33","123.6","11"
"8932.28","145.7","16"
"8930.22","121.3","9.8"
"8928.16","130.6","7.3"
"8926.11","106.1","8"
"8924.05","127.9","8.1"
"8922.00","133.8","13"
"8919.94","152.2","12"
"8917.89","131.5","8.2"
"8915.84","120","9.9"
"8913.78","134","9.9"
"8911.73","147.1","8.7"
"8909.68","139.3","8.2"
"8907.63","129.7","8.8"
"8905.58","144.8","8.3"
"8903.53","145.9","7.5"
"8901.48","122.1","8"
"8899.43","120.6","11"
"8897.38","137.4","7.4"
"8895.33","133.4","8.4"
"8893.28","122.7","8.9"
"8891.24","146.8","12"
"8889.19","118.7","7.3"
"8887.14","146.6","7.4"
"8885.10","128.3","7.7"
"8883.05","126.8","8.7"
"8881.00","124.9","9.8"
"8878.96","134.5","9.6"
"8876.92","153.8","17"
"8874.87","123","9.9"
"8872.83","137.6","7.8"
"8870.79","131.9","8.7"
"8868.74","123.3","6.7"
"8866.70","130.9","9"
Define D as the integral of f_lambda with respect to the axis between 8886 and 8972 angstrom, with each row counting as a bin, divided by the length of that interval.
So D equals 131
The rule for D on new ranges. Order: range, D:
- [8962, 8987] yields 129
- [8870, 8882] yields 134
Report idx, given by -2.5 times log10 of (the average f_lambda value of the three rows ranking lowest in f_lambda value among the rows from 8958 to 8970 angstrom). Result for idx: -5.19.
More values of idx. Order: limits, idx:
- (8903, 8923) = -5.26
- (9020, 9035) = -5.11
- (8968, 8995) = -5.13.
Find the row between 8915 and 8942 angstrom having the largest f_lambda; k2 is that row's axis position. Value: 8919.94 angstrom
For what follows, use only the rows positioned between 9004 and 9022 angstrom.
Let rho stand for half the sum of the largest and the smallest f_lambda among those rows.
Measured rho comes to 127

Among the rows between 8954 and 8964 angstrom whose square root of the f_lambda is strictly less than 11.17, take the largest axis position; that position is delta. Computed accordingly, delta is 8961.12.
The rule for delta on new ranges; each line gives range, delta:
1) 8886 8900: 8899.43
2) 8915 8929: 8926.11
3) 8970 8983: 8979.71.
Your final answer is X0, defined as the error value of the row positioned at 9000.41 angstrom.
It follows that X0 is 8.4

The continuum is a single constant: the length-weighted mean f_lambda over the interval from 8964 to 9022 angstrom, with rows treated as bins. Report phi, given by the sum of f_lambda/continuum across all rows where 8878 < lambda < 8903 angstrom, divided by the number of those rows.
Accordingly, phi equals 1.011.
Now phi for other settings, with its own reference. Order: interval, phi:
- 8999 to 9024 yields 0.985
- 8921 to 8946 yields 0.983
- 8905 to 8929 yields 1.033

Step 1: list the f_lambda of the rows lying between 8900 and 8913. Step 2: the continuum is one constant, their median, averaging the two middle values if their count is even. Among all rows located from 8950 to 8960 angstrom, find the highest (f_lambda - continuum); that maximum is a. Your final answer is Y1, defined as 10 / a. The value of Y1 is -1.4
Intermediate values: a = -7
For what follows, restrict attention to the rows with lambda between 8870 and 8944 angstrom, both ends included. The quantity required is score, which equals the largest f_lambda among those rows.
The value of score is 153.8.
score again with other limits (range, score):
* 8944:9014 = 151.7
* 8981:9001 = 146.2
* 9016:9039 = 155.5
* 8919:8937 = 152.2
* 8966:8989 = 151.7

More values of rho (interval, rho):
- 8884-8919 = 133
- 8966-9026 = 128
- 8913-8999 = 129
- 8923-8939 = 126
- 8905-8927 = 129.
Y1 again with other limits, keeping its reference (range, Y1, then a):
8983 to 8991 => 2.4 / 4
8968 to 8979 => -1.0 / -10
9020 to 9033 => 1.5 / 7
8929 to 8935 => 2.7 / 4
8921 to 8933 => 2.7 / 4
